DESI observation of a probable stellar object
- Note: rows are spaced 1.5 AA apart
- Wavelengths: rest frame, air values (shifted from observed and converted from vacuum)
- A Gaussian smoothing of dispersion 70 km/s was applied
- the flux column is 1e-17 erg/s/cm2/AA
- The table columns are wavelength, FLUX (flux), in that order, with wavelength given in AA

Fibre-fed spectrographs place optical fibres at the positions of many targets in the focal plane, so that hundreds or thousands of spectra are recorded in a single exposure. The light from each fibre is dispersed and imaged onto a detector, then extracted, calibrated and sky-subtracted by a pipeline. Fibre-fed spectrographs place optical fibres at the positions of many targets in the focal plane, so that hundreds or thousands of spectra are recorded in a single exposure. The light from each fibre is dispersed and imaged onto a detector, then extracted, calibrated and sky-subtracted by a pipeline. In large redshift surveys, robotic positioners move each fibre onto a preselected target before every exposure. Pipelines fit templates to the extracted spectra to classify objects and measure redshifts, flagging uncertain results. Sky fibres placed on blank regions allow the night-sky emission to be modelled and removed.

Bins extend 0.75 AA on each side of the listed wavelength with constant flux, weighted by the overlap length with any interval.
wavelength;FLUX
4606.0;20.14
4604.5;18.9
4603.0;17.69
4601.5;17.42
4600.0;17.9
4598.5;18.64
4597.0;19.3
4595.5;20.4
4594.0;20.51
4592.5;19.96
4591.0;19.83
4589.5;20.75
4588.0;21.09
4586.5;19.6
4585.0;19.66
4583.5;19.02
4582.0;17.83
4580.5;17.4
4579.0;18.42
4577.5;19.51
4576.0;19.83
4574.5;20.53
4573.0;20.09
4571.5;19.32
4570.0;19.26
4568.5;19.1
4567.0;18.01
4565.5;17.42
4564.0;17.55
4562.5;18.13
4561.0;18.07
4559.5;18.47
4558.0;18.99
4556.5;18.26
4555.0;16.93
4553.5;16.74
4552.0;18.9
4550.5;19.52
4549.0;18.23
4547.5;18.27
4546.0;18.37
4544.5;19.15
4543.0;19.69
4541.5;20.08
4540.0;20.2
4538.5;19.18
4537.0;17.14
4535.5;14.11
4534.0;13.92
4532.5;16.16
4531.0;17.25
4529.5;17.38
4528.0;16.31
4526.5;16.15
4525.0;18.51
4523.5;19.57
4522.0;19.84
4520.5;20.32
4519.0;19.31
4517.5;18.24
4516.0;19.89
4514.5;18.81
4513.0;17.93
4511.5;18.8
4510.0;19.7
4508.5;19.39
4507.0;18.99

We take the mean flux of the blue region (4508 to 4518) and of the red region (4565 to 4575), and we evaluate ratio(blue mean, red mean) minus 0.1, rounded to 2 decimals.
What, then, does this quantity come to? 0.89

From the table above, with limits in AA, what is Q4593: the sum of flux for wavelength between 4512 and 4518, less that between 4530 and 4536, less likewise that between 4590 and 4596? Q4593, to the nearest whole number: -67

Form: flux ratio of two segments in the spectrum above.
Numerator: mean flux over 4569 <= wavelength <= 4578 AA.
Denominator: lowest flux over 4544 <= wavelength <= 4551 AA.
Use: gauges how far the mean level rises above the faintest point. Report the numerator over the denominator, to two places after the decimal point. 1.08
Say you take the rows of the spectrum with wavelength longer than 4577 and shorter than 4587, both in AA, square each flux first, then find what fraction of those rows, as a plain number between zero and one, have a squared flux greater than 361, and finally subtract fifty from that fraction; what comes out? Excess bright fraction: -49.4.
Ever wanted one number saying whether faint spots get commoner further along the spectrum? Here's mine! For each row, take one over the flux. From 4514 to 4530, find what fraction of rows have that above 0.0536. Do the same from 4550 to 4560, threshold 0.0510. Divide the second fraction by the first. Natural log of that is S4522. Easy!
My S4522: 0.8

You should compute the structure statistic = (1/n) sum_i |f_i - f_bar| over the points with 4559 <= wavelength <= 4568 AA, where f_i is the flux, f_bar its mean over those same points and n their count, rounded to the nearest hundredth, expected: 0.30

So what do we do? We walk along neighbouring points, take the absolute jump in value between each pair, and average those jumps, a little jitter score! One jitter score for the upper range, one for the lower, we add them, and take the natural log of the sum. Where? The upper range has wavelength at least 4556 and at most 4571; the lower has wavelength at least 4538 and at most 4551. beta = 0.0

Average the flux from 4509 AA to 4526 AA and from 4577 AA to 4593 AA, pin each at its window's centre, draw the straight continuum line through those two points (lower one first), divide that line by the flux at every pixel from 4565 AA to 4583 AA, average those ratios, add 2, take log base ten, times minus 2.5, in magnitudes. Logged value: -1.20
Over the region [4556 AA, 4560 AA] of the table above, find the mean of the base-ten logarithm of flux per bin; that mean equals 1.27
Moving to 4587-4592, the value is 1.31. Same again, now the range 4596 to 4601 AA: 1.27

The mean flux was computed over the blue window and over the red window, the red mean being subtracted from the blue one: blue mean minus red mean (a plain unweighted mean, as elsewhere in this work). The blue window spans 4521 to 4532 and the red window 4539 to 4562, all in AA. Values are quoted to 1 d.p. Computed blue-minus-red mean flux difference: -0.8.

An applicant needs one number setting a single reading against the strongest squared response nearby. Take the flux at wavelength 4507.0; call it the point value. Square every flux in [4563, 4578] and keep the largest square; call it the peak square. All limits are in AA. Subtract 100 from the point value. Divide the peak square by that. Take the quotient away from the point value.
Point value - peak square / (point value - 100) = 24.2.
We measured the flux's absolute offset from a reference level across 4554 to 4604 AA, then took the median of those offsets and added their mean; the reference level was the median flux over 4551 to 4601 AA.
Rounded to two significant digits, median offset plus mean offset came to 1.9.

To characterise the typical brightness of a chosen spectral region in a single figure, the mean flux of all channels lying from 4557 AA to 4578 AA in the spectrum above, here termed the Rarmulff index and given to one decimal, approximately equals 18.9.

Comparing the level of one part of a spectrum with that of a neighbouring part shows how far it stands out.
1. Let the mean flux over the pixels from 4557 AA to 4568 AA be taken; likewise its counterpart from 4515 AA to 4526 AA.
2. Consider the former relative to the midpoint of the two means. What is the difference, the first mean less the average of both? -0.6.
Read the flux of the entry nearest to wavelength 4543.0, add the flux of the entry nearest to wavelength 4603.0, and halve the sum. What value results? 18.7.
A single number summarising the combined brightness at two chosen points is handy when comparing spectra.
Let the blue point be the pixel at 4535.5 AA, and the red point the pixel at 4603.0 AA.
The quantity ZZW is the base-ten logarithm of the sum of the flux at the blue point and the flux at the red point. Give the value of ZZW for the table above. 1.50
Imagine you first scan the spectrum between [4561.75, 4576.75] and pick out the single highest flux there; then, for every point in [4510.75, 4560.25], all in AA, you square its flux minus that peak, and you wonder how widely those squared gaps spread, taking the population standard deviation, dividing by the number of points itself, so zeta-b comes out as 10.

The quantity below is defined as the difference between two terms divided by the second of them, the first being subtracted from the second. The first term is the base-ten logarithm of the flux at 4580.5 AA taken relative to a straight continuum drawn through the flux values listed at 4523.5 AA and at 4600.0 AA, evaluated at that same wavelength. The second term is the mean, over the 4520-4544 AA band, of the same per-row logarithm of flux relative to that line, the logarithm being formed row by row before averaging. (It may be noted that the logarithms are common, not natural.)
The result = 0.4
